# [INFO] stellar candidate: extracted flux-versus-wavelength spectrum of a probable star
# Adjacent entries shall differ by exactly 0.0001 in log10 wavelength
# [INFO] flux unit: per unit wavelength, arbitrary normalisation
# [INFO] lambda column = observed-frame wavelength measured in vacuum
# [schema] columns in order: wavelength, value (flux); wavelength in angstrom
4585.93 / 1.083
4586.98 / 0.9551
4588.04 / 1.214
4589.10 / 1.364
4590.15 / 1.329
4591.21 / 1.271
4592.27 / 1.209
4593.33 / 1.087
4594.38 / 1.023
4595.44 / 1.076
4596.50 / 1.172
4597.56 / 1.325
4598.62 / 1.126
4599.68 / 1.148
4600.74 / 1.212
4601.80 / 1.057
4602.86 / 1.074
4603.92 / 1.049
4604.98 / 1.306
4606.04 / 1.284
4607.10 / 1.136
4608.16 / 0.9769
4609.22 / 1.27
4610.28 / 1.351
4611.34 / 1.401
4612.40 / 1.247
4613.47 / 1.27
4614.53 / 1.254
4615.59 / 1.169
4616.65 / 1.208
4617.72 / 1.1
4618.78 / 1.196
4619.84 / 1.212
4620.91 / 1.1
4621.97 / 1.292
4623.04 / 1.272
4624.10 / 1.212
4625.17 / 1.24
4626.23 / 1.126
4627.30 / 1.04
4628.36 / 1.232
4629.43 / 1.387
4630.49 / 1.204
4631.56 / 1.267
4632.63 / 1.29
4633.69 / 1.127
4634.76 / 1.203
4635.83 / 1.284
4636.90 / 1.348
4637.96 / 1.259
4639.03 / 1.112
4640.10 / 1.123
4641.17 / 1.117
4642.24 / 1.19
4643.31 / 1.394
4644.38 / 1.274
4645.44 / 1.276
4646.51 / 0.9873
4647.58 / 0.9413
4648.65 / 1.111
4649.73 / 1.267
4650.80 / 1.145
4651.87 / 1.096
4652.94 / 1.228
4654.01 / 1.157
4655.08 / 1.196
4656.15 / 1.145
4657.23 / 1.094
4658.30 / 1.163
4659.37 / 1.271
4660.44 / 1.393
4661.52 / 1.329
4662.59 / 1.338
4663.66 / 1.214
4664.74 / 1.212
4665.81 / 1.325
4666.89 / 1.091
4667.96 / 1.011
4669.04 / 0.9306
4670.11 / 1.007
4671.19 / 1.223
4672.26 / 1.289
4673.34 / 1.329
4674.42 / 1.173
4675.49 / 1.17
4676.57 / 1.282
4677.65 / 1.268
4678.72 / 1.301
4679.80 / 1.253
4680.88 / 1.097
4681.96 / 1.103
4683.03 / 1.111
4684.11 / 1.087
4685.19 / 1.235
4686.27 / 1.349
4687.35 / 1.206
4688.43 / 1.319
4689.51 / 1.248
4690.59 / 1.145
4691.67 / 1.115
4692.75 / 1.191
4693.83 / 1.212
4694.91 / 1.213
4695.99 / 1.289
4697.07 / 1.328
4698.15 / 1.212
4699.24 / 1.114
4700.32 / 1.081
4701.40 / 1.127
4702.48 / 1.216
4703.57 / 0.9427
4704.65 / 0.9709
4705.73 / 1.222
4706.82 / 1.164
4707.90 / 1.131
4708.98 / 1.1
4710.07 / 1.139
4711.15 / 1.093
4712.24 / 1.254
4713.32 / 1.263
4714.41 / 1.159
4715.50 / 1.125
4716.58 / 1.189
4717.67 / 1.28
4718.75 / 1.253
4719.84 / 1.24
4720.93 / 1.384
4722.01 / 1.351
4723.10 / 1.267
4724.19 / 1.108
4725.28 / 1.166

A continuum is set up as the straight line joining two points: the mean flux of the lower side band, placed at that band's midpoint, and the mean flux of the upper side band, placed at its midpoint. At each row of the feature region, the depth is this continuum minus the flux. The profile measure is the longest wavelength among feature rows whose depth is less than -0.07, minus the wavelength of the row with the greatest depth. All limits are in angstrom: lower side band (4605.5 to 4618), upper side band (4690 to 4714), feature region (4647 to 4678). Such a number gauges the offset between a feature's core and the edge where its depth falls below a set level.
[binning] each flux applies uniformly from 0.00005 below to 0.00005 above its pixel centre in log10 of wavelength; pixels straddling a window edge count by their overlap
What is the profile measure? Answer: 30.1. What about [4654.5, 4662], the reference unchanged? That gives 4.3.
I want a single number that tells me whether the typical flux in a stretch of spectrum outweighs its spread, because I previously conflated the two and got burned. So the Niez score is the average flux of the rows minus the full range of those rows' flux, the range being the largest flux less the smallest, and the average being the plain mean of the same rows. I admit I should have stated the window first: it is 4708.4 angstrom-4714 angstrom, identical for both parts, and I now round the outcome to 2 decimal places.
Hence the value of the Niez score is 1.00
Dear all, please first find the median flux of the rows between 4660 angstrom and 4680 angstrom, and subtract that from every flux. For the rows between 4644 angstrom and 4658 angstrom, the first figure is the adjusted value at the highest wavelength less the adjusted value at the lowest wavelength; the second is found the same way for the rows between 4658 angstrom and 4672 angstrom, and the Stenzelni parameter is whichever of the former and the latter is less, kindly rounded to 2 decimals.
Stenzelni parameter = -0.18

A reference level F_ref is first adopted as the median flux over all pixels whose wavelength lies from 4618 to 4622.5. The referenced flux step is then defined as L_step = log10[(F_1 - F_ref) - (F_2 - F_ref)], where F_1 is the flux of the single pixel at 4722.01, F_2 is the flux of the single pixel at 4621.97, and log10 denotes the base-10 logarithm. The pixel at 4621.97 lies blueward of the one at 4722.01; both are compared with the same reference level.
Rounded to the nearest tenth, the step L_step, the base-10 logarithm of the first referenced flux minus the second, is -1.2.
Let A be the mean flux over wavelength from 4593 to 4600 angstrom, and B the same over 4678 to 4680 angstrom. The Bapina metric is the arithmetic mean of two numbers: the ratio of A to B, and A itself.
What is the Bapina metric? 1.01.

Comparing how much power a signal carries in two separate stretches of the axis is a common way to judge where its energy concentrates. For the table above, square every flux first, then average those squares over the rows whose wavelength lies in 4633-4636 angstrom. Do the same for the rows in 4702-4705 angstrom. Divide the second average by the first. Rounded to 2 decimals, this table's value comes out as 0.76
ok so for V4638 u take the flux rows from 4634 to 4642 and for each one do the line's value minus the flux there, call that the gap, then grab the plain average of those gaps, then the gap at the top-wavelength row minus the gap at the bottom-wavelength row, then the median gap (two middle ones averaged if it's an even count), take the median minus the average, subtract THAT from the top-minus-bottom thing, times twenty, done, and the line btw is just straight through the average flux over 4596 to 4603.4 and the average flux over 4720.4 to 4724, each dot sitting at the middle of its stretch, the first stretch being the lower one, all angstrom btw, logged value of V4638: 1.9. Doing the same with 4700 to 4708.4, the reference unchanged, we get -0.4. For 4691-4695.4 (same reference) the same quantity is -1.5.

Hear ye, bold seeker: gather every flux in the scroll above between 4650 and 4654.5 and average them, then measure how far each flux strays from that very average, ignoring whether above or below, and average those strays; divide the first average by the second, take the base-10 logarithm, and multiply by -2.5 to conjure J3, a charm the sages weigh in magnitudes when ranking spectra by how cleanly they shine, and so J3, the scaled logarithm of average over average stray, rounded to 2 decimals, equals -3.77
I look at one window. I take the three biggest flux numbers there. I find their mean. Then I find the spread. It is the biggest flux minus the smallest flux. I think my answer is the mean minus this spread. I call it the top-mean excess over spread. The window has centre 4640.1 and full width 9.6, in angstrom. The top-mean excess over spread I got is 1.06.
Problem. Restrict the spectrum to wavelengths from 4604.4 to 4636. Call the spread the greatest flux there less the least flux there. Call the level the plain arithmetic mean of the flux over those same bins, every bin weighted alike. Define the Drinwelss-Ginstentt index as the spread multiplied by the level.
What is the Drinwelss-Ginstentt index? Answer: 0.52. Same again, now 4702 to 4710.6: 0.31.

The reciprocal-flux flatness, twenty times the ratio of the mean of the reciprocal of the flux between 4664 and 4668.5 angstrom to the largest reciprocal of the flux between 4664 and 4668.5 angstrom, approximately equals 17.6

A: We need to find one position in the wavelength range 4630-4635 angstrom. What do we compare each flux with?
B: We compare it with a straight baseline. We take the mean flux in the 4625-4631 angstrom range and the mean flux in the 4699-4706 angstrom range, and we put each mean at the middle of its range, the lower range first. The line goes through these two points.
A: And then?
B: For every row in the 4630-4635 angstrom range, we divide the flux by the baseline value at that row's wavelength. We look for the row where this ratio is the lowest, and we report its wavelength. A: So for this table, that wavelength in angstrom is 4633.69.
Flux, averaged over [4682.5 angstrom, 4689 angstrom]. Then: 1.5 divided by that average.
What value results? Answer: 1.23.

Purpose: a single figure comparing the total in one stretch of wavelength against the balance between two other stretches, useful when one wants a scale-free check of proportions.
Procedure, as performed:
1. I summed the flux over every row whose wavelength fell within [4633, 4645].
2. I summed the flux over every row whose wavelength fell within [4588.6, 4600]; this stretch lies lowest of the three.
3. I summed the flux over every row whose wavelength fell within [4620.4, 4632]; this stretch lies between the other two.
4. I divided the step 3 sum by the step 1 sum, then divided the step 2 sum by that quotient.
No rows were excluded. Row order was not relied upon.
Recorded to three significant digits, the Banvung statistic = 13.2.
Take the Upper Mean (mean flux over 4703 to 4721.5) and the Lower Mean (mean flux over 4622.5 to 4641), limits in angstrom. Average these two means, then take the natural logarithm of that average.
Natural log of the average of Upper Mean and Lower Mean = 0.178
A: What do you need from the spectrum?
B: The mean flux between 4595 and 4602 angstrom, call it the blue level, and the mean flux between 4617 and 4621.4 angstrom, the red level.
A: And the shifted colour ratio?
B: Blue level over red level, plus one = 2.01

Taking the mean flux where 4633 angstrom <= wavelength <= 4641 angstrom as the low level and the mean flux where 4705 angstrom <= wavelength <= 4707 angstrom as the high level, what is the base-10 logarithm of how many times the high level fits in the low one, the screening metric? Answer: 0.01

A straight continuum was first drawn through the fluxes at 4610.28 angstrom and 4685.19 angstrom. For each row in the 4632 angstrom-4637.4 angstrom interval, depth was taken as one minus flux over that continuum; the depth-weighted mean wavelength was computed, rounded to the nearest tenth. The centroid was 4633.8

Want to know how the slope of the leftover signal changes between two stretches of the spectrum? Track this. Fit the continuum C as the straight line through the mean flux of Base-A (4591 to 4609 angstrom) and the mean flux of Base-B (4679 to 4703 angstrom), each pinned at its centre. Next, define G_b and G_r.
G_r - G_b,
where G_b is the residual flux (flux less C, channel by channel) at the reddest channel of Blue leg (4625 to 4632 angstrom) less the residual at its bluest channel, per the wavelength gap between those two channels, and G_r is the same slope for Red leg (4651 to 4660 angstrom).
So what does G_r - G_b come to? 0.019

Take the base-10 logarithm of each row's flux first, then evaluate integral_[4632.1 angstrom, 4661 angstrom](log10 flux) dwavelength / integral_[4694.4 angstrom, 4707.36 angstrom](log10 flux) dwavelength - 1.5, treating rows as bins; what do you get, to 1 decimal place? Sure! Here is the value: 1.2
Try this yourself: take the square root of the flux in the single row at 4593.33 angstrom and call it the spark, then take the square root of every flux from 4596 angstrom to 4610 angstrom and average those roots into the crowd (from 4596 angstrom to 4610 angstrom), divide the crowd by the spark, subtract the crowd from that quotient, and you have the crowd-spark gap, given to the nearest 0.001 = -0.044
